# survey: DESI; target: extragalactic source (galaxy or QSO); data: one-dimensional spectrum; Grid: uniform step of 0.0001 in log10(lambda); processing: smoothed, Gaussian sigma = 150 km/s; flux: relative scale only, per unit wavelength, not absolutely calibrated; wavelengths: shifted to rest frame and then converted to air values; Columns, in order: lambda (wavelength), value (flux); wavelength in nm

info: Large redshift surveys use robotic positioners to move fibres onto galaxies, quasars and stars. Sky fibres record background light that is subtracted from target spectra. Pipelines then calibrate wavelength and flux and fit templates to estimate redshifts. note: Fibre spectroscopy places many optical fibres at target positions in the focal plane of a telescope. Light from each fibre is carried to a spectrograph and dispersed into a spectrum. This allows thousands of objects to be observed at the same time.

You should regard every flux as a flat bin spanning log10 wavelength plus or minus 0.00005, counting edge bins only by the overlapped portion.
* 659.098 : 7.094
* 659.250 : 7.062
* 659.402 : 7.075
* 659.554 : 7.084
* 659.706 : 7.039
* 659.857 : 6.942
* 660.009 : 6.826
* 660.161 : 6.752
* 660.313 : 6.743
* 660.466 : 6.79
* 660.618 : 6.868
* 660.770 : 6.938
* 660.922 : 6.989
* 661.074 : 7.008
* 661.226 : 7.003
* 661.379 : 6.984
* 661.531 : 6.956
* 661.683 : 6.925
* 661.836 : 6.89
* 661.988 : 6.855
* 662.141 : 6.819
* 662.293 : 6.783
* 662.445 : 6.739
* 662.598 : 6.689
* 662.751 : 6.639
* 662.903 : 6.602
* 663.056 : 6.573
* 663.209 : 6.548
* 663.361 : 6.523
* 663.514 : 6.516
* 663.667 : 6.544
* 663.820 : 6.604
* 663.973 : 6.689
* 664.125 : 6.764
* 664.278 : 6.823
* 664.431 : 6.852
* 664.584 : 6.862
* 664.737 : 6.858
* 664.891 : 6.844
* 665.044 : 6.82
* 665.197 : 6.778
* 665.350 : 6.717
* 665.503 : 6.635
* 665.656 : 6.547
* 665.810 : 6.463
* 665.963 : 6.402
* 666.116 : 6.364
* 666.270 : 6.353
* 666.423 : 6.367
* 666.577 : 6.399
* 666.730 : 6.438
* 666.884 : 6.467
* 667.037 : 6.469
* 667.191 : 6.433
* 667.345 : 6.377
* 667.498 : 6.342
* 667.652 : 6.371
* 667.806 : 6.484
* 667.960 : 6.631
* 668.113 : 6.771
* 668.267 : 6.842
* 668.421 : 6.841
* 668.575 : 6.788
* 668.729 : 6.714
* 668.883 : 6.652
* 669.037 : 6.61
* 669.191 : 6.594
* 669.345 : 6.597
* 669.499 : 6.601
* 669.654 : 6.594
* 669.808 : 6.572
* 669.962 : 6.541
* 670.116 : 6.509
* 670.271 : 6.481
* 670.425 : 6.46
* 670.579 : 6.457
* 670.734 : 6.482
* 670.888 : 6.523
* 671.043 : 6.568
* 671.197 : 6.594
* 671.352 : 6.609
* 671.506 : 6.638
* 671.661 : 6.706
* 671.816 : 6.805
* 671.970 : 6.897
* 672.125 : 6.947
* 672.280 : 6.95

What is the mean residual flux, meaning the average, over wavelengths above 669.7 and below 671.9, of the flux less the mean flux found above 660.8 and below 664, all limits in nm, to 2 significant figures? -0.19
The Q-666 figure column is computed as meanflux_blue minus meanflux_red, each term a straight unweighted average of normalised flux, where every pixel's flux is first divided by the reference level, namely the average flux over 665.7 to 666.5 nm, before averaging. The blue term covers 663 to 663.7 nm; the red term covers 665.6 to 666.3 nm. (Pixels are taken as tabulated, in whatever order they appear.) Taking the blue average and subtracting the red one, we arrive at 0.018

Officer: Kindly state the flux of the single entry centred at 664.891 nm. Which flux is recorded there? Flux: 6.844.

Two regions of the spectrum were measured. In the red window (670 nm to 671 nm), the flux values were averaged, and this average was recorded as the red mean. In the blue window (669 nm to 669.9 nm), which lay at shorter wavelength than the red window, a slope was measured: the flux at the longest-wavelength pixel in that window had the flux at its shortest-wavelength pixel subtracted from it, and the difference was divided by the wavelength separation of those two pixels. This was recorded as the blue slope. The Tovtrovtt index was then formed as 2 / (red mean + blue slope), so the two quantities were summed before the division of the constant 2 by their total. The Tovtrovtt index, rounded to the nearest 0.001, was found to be 0.311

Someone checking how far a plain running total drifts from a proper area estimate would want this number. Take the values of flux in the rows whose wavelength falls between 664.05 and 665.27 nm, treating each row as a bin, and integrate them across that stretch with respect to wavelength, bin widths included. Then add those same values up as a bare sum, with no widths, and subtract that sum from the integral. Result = -46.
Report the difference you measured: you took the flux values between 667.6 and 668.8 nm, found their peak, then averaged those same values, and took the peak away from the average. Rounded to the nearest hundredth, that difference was -0.16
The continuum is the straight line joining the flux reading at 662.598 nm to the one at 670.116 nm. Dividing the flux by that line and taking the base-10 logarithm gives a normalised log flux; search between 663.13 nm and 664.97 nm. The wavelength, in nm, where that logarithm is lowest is 663.514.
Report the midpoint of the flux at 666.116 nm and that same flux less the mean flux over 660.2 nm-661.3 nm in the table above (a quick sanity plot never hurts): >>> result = 2.9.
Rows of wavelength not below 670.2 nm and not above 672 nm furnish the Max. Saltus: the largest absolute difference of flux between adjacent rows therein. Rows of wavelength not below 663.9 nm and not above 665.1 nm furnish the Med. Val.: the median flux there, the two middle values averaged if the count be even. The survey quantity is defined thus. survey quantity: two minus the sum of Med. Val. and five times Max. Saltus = -5.33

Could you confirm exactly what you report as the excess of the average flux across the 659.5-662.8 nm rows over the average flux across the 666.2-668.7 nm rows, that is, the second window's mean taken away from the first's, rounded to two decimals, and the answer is 0.35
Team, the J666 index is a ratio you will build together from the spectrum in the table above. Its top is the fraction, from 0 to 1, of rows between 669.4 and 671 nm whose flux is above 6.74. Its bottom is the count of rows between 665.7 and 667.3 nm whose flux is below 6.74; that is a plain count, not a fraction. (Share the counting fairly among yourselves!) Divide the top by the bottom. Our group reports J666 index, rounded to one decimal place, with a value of 0.0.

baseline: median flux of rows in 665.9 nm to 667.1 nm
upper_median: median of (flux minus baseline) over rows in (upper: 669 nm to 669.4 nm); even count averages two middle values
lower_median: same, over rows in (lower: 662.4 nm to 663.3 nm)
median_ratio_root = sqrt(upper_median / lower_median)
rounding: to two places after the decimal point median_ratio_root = 0.95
